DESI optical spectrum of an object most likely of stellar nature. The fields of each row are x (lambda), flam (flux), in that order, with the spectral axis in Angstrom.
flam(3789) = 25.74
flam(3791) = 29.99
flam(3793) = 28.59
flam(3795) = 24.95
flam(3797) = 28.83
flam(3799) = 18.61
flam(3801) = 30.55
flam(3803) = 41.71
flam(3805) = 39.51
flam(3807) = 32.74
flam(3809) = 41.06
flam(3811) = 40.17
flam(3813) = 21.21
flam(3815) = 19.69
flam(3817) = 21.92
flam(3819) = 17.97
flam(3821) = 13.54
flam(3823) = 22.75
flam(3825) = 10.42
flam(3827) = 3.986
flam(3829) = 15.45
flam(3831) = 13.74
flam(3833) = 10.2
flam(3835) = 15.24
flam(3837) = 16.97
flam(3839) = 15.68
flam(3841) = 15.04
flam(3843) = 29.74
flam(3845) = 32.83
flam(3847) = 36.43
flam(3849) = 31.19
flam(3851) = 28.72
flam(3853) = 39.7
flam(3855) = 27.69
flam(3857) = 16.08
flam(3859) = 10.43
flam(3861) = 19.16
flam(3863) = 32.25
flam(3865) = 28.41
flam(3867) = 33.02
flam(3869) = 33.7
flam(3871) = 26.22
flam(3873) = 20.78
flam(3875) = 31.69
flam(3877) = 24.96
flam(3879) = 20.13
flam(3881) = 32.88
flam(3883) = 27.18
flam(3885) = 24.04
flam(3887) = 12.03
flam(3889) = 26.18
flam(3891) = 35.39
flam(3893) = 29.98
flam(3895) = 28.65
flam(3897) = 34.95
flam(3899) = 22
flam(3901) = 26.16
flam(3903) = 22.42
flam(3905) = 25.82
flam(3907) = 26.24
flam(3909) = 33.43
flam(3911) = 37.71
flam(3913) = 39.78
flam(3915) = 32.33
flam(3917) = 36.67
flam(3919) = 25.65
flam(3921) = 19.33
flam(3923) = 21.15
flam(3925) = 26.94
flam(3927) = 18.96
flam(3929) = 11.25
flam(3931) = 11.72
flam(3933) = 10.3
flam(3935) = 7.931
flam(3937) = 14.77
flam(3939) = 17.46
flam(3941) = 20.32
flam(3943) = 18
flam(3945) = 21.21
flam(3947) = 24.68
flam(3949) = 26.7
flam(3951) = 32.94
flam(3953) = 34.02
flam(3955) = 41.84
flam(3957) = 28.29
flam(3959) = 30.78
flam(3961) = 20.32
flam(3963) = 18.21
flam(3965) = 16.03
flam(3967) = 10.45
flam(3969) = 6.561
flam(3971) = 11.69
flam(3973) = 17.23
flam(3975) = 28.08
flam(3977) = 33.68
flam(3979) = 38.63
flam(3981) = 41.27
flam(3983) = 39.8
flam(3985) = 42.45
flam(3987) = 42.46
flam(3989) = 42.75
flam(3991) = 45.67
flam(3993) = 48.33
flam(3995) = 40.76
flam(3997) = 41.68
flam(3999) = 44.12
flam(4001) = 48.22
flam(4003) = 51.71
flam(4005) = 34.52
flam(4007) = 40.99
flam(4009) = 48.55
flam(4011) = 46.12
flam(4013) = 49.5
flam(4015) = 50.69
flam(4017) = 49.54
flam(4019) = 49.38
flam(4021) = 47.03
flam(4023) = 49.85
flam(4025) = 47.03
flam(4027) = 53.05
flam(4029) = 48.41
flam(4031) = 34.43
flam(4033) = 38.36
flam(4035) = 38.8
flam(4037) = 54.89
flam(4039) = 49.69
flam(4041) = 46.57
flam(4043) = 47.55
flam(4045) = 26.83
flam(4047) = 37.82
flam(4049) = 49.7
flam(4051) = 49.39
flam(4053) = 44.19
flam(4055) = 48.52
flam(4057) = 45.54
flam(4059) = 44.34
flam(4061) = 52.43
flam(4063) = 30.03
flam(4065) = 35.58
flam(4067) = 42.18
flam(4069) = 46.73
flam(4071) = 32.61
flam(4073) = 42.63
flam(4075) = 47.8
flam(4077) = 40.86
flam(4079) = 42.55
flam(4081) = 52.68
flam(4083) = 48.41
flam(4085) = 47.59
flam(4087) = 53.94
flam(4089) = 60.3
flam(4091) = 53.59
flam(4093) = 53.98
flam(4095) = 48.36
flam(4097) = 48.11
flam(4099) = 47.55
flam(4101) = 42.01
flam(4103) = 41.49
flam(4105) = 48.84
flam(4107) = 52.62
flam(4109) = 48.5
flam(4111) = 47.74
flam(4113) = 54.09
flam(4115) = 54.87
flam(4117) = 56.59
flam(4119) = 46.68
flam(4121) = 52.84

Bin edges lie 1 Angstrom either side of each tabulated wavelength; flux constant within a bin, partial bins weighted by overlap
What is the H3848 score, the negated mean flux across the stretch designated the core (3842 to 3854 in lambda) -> -33.1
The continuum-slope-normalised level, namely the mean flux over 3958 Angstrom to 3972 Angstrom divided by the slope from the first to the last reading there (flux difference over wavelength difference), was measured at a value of -10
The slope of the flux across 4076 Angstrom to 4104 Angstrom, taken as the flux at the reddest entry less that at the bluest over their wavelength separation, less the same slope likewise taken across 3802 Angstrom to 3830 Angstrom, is 1.0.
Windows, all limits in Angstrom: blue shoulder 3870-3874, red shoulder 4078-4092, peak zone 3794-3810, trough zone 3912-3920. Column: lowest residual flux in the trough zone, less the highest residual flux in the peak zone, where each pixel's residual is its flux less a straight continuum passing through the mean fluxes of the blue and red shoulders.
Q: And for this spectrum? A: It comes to -31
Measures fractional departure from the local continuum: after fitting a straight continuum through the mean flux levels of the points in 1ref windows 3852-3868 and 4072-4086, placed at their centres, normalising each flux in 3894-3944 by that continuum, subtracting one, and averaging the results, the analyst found -0.2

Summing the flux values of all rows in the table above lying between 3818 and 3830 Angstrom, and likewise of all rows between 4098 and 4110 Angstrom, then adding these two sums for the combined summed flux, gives 365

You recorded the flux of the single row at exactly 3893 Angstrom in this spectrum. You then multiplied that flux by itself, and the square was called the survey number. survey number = 899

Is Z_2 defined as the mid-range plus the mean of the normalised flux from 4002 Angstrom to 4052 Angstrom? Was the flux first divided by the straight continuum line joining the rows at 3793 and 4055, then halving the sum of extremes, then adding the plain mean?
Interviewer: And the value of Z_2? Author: 1.85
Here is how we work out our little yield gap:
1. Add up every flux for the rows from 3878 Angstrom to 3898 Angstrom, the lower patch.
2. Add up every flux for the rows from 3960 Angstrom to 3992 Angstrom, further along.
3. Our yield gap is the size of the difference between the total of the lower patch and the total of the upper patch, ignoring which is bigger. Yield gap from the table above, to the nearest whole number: 184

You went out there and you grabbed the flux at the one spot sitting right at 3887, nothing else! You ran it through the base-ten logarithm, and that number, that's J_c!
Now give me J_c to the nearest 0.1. 1.1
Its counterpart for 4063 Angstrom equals 1.5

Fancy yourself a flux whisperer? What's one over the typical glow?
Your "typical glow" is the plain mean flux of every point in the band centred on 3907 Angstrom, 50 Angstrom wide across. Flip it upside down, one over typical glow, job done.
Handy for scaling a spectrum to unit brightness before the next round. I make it 0.038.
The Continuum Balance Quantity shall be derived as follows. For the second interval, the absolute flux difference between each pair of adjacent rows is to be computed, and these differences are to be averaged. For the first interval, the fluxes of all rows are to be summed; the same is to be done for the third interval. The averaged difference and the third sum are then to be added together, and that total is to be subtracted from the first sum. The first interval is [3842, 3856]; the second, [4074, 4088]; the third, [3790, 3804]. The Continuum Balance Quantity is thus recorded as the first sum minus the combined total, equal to 18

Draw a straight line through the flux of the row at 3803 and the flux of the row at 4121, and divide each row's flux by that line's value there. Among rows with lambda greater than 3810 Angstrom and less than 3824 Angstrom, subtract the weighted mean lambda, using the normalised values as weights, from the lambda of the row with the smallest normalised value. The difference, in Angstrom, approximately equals 4.9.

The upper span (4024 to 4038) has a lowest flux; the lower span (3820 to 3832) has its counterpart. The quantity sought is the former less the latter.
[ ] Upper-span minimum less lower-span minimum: 30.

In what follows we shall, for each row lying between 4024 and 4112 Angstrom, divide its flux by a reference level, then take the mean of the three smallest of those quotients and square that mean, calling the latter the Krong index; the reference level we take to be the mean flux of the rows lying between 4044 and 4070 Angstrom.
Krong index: 0.49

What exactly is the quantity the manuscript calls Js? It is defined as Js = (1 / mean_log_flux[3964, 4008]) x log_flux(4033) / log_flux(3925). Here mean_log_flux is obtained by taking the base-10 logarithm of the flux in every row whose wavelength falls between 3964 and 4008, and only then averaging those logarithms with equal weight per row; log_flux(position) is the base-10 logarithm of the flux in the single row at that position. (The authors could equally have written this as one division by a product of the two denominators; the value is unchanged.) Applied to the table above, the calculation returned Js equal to 0.74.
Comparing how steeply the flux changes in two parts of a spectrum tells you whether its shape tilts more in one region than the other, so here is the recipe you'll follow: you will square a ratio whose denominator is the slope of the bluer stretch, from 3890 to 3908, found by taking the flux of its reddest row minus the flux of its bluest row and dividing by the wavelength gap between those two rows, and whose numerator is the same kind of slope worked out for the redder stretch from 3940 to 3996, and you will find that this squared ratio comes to 0.44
